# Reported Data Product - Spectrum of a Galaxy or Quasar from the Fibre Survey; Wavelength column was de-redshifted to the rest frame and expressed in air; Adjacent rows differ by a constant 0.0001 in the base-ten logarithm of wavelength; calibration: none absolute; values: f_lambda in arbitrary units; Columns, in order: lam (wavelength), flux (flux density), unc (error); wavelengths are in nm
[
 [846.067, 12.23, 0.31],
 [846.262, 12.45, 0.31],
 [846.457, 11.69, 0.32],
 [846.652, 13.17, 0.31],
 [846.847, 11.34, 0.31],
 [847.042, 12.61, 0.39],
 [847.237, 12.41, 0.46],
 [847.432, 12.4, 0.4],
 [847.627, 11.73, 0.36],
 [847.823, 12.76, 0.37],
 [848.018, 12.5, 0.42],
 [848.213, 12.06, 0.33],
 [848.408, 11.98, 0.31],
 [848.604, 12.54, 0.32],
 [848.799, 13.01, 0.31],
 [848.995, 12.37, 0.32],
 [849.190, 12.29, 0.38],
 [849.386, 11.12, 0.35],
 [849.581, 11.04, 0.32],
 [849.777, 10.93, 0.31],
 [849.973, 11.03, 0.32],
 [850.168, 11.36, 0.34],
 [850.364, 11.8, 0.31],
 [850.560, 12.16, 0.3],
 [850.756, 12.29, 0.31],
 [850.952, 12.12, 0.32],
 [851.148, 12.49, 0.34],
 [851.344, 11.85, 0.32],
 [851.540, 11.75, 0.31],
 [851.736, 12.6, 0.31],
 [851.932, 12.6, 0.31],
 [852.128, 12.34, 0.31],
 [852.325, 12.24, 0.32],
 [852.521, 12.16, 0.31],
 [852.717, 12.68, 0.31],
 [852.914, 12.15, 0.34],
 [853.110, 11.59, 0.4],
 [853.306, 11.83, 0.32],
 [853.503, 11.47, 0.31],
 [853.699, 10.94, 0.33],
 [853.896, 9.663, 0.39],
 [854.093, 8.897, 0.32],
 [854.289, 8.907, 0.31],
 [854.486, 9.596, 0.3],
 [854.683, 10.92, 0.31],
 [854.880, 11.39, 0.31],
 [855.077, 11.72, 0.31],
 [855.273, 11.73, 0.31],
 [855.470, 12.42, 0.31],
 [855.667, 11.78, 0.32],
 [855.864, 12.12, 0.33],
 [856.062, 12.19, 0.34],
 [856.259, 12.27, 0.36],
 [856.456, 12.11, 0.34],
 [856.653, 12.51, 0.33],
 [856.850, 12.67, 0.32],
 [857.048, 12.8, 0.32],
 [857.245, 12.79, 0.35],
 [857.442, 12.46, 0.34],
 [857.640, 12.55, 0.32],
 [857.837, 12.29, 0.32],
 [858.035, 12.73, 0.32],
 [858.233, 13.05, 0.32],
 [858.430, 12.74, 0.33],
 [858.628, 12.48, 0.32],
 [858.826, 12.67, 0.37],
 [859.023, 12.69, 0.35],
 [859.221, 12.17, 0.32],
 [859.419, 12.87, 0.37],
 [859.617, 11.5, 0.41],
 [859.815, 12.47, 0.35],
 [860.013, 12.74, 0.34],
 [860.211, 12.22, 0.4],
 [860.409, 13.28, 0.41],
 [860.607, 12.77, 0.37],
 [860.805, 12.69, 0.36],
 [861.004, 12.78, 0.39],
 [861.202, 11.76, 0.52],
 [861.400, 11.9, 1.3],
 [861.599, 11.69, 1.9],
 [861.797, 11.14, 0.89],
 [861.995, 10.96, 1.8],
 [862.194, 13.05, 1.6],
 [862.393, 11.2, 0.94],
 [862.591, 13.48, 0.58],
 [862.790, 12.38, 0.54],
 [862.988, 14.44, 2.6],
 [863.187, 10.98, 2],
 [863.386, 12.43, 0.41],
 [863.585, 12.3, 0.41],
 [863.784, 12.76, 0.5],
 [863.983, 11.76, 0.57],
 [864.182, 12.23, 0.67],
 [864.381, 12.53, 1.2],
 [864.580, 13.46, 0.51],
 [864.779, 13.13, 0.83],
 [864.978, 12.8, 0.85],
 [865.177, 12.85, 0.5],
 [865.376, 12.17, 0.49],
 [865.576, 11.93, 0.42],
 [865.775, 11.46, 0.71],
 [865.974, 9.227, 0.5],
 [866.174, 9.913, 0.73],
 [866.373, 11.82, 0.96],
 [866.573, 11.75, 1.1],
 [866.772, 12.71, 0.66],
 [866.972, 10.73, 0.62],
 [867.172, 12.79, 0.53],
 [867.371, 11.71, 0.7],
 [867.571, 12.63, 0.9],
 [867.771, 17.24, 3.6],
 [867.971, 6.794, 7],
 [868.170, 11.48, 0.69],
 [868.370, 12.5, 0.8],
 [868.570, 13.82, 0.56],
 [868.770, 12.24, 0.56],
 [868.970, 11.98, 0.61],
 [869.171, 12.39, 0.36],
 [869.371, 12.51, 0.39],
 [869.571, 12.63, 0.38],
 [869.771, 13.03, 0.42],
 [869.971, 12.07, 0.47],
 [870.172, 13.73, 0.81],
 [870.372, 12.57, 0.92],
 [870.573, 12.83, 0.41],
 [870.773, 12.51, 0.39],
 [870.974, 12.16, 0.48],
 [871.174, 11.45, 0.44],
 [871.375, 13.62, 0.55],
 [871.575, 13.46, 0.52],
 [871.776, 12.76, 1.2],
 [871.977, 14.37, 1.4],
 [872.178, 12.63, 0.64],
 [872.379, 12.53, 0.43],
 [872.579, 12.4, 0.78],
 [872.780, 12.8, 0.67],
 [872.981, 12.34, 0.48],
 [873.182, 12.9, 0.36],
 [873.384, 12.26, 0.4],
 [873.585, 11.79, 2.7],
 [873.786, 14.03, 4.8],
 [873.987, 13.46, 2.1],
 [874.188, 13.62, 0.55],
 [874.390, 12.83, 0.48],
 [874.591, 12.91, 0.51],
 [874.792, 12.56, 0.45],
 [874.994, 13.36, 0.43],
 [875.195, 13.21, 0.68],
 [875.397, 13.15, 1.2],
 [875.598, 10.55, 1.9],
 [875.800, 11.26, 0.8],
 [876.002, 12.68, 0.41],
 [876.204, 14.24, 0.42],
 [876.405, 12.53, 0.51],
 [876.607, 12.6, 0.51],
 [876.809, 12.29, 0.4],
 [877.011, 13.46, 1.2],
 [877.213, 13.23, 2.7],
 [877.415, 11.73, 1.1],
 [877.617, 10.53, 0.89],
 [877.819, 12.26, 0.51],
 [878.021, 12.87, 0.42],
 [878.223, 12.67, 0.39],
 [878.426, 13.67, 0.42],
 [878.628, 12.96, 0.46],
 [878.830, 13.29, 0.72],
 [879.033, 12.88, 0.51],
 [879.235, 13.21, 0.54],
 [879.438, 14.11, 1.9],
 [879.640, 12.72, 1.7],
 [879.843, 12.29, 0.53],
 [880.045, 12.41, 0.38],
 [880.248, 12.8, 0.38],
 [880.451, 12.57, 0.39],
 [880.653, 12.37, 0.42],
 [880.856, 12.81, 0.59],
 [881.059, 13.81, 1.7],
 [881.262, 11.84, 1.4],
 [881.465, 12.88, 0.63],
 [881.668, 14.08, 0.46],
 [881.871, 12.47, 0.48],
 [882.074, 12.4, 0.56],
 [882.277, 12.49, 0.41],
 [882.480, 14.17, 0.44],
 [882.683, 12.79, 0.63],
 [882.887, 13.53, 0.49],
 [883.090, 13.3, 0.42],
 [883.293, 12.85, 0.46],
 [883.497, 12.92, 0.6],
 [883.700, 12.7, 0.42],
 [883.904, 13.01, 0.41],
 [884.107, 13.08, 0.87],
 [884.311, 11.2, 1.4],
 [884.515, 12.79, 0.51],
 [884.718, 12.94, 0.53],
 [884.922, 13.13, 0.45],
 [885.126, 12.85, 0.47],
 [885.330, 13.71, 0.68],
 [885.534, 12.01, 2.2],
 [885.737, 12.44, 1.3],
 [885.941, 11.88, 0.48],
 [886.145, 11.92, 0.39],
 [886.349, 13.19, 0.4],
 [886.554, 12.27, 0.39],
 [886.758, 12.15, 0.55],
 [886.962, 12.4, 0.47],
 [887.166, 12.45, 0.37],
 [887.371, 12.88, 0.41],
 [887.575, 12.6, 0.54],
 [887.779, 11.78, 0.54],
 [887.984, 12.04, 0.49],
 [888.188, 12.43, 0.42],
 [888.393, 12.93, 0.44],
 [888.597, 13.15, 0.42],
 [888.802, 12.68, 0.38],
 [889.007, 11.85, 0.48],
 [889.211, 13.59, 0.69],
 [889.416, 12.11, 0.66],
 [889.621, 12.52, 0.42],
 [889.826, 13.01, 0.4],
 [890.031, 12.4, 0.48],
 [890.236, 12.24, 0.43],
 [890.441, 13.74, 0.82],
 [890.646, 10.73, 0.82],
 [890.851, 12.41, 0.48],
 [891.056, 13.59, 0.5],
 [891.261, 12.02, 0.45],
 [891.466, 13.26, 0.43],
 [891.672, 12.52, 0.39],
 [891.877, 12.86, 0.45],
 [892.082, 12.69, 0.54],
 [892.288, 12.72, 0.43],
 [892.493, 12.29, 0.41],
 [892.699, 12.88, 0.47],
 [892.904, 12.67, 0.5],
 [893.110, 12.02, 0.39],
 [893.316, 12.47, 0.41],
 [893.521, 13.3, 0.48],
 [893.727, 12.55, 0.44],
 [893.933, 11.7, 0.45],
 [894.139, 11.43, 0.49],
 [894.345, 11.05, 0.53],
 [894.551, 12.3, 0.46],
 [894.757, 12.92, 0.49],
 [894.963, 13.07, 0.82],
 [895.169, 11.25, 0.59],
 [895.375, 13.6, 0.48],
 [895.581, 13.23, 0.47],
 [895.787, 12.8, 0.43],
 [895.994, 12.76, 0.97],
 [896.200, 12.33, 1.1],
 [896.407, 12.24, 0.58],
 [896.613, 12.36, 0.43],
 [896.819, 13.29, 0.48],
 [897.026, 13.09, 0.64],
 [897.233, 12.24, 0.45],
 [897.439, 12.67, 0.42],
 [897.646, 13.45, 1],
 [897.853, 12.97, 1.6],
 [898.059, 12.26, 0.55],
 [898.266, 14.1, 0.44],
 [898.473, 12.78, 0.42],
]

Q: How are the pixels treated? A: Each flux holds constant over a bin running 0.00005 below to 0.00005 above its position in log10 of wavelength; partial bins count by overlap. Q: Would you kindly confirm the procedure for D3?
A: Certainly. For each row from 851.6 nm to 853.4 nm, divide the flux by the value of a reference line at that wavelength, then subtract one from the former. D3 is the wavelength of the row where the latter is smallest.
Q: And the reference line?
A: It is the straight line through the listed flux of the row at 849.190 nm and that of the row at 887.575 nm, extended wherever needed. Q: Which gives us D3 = 853.110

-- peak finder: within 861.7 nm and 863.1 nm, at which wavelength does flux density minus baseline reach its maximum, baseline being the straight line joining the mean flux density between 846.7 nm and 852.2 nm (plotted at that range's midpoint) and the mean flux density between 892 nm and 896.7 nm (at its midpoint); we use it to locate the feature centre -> 862.988 nm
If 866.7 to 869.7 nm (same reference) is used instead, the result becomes 867.771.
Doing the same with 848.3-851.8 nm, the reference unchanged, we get 848.799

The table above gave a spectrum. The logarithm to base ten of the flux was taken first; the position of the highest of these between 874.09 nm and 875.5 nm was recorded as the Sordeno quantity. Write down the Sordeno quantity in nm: 874.188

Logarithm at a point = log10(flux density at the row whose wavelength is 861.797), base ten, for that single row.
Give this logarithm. 1.05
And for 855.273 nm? 1.07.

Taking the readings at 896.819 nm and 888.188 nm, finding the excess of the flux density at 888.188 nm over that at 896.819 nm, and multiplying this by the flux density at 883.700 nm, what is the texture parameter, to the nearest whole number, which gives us -11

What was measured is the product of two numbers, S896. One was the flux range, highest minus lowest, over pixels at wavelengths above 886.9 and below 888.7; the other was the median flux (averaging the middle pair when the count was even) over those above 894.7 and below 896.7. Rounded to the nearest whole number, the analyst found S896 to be 18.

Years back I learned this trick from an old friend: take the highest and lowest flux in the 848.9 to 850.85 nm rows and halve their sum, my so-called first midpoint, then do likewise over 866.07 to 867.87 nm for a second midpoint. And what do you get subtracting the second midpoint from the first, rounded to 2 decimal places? -1.93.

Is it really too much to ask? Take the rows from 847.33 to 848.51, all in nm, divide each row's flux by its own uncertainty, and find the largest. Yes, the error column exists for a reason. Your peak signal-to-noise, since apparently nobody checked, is 38.6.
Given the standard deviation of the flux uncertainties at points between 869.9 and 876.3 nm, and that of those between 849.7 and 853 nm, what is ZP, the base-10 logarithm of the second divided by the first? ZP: -1.9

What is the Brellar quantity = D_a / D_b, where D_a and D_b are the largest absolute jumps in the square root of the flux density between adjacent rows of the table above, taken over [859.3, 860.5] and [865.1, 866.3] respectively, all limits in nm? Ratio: 0.6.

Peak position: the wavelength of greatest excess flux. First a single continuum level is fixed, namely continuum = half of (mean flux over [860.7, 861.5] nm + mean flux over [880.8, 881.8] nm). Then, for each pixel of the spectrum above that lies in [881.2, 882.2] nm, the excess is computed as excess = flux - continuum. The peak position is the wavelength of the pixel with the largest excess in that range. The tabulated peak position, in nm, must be 881.668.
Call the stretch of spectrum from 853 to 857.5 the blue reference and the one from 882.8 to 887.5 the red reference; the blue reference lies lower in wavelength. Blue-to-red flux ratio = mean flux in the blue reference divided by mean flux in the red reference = 0.91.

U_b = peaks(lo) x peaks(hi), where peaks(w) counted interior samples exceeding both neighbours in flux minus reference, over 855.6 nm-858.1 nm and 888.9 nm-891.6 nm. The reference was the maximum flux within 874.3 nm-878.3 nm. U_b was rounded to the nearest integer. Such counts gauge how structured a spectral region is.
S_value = 12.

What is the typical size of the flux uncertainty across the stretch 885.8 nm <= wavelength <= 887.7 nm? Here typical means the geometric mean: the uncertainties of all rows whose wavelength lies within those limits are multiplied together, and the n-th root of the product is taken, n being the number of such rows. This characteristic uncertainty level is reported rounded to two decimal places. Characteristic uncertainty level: 0.44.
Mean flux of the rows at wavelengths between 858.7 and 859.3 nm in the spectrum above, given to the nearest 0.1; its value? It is 12.5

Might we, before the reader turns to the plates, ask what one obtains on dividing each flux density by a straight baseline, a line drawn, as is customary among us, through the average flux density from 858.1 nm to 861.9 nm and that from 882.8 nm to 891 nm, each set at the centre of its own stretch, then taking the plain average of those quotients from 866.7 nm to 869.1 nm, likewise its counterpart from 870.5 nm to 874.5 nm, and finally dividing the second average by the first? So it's 1.05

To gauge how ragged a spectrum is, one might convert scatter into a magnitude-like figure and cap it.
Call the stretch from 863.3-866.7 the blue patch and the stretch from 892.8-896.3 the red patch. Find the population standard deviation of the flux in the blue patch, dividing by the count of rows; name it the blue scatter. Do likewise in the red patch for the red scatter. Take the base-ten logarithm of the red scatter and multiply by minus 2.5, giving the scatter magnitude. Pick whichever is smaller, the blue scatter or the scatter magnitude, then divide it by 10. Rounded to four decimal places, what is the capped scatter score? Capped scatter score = 0.0360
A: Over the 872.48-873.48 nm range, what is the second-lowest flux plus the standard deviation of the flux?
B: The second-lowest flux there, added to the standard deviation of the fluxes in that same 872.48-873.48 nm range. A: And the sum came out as 12.6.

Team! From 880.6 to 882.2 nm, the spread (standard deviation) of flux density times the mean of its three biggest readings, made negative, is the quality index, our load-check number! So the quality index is -10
